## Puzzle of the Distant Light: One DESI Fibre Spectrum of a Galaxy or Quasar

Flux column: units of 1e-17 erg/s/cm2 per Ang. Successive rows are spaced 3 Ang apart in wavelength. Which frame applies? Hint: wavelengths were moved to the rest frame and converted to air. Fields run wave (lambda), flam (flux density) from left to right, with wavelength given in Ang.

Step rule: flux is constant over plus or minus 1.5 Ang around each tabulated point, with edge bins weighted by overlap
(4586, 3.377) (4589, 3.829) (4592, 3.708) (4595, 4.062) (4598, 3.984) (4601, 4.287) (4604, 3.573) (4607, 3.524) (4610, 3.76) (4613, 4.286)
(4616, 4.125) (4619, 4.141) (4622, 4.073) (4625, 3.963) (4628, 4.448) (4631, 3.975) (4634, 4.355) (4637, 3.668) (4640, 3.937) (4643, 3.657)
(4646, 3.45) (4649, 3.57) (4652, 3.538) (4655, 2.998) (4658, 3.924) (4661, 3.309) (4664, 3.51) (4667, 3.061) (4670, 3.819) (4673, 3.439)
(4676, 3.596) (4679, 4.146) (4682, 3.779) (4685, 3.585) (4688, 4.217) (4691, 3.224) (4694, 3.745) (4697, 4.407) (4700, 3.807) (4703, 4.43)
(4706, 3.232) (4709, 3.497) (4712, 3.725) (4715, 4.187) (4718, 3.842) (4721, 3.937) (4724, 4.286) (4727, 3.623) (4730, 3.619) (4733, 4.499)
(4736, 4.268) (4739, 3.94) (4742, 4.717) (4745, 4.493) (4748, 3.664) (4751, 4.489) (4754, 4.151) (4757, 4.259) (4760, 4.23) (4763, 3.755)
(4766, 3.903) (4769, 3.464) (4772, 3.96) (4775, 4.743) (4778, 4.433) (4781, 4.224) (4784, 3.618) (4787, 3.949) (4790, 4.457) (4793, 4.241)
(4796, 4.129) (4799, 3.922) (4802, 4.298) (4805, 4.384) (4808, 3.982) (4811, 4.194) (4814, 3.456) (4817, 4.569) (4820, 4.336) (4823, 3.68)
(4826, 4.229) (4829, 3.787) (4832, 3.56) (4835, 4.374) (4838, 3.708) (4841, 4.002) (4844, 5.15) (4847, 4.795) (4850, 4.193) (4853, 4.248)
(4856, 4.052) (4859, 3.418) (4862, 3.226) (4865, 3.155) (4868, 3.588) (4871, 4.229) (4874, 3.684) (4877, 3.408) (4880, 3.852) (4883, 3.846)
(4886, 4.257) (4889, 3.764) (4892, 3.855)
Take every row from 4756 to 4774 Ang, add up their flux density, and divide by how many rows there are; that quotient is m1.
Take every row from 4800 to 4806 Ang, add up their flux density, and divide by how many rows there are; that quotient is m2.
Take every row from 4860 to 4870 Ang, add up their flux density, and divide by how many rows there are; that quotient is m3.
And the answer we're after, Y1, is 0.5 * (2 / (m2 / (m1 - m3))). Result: 0.14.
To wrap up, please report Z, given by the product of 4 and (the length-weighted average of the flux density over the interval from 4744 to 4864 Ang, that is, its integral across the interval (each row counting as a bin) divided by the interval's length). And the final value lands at 16.4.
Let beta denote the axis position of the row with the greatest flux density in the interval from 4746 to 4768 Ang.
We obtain 4751 Ang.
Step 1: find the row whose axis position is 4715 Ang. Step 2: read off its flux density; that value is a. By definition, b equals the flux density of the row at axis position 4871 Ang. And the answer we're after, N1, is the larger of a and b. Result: 4.2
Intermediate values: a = 4.187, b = 4.229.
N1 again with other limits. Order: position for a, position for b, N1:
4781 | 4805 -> 4.4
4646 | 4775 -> 4.7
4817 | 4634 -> 4.6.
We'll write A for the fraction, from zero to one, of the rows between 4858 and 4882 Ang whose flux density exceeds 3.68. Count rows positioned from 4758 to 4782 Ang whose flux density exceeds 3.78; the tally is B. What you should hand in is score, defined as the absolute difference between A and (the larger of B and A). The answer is 5.6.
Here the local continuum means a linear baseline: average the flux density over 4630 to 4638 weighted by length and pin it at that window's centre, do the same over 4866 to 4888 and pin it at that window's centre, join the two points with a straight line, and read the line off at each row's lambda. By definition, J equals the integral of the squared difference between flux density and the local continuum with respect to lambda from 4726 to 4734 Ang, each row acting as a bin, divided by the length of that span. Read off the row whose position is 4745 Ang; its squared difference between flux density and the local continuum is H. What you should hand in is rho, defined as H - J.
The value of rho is 0.15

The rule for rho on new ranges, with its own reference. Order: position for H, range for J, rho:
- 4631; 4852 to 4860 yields -0.12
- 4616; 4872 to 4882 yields -0.06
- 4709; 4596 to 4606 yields 0.11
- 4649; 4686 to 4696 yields -0.03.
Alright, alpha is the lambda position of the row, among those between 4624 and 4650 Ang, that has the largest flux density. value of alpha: 4628 Ang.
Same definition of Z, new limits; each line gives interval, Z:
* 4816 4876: 16.0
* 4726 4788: 16.4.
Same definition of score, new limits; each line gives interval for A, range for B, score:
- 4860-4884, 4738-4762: 6.5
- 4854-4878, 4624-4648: 4.6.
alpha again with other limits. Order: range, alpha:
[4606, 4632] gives 4628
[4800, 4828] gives 4817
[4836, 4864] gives 4844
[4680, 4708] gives 4703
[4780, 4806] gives 4790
